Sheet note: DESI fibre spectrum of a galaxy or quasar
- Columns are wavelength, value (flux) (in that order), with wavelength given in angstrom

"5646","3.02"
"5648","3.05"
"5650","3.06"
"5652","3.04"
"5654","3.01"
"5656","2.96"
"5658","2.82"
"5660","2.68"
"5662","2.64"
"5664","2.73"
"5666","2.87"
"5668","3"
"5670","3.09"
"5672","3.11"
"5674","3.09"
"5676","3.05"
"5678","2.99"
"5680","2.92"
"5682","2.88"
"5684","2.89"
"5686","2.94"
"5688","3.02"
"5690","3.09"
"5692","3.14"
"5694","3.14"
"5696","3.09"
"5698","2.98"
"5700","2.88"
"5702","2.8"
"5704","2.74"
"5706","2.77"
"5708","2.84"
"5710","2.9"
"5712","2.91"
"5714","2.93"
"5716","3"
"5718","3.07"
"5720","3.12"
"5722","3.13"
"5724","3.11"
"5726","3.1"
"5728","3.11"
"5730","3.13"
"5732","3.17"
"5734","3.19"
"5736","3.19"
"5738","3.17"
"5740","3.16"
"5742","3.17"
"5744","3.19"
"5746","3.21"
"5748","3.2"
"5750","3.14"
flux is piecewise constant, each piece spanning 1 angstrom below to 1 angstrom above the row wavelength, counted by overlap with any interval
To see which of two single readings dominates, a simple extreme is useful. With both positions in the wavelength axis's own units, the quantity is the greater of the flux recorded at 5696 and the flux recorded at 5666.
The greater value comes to 3.09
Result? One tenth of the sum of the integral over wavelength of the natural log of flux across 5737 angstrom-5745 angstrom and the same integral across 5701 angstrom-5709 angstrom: 1.74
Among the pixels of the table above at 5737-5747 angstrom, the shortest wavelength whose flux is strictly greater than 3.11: 5738 angstrom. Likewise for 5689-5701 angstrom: 5692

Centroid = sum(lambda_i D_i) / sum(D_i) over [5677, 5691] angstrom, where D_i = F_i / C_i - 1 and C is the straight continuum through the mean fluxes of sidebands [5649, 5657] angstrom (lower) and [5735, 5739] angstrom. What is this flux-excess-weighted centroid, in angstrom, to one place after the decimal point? 5682.9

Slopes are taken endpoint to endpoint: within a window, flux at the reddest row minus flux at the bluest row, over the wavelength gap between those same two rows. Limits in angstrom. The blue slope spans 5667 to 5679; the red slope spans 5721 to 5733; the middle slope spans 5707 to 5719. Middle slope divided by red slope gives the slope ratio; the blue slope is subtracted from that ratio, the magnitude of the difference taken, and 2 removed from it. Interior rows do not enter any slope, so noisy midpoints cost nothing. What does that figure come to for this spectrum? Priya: 4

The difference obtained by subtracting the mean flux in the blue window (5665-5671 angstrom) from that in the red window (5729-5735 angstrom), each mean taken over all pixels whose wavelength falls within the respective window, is 0.18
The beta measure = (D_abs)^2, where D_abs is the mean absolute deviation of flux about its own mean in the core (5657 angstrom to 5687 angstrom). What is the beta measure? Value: 0.014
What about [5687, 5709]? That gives 0.018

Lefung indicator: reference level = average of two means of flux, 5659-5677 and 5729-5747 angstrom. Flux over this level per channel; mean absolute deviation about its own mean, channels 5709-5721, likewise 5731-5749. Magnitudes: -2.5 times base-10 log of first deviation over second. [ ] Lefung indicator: -1.8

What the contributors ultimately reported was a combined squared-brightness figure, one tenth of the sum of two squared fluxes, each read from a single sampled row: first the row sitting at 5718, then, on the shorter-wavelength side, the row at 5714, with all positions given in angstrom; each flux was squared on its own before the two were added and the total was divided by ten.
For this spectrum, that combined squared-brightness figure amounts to 1.80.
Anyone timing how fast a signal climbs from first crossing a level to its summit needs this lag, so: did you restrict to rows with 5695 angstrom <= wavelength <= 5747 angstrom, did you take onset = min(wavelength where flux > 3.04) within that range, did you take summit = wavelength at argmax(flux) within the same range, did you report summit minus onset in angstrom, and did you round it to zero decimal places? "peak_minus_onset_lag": 50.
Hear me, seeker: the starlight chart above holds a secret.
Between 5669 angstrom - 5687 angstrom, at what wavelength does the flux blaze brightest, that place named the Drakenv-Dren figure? 5672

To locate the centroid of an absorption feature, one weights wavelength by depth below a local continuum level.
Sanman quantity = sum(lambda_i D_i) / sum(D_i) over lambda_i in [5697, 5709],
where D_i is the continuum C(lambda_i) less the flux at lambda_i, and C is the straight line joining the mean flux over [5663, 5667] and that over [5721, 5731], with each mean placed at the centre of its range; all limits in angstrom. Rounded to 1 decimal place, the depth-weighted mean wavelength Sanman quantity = 5704.5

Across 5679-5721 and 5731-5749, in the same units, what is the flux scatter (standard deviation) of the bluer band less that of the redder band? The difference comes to 0.10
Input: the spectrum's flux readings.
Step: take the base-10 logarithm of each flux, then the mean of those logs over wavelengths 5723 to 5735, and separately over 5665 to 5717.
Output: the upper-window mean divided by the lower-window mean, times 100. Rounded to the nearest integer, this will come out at 105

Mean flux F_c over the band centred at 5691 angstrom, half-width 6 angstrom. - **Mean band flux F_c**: 3.07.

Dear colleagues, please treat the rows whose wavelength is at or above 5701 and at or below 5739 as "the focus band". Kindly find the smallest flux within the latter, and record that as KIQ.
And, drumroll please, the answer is 2.74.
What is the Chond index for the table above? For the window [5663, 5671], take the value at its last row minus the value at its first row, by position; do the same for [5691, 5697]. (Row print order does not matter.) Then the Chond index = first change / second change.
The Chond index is -7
